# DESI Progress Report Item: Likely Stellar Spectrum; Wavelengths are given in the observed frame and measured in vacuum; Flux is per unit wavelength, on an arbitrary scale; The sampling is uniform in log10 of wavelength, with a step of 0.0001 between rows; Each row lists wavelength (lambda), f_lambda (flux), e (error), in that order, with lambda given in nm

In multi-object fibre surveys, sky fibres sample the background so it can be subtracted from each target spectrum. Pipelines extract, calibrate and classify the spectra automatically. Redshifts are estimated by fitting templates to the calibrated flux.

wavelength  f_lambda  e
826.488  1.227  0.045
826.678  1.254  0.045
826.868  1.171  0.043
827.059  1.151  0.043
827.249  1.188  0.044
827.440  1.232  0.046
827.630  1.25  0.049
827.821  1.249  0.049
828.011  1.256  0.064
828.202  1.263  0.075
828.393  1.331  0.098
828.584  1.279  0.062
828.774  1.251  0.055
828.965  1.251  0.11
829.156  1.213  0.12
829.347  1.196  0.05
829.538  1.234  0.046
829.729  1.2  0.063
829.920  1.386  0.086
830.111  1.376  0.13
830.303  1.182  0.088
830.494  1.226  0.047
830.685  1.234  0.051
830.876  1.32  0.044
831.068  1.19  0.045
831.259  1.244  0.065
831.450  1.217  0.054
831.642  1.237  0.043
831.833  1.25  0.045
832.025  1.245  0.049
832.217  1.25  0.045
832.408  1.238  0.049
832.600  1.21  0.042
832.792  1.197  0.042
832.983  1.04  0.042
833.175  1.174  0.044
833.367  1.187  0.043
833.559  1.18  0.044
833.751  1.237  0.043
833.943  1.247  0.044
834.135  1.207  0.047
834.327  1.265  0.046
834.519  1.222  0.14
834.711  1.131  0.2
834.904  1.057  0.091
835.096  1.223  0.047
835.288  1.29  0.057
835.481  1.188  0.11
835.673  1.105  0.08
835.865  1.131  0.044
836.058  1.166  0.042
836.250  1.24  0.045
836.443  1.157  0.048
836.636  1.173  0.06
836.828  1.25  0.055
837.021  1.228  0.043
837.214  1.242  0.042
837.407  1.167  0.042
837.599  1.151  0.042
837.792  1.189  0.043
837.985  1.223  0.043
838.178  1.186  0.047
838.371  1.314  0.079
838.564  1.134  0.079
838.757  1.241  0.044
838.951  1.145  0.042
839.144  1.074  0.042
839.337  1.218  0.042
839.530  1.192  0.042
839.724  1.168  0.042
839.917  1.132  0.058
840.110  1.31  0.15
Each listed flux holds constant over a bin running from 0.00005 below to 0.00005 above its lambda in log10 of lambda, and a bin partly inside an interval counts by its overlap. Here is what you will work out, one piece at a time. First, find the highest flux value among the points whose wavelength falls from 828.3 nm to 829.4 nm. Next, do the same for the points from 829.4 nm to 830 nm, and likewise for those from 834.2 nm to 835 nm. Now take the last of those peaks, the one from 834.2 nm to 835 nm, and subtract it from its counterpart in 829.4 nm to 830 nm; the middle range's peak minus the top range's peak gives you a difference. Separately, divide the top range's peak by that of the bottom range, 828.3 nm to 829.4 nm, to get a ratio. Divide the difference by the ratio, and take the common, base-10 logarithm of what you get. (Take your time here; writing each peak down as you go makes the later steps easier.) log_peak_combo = -0.90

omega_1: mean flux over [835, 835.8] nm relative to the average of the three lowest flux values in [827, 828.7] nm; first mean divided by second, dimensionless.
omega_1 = 1.01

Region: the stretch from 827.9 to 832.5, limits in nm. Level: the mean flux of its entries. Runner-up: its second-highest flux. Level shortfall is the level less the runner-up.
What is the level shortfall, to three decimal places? -0.123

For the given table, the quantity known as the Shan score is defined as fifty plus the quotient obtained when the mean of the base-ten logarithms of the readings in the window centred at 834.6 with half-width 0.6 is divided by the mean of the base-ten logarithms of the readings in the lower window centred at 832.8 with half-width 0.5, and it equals 51.1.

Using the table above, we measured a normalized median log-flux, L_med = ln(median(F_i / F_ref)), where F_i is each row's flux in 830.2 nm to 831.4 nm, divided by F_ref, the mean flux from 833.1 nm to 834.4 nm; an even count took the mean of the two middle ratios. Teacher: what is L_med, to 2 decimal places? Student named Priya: 0.01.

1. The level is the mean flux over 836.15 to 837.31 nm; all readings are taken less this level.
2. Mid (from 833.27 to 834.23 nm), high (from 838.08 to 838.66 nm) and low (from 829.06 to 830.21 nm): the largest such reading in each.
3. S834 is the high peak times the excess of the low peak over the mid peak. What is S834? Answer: 0.0138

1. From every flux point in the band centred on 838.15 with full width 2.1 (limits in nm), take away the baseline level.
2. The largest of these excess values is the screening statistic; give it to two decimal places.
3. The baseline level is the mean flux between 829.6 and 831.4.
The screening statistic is 0.05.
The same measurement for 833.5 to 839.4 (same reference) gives 0.05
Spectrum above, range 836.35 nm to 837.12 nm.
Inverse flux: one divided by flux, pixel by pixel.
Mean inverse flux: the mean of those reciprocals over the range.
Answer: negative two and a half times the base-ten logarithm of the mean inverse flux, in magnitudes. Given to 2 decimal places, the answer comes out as 0.20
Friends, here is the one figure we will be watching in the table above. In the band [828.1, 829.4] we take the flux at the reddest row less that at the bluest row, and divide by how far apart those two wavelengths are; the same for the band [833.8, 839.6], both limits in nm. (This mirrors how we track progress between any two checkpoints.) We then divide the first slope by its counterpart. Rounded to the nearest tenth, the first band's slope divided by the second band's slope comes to 5.9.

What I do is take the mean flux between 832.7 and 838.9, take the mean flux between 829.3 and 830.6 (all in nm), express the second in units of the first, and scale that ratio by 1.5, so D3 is 1.58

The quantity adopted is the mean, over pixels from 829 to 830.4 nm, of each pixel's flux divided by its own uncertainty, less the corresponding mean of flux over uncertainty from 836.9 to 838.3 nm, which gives -11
